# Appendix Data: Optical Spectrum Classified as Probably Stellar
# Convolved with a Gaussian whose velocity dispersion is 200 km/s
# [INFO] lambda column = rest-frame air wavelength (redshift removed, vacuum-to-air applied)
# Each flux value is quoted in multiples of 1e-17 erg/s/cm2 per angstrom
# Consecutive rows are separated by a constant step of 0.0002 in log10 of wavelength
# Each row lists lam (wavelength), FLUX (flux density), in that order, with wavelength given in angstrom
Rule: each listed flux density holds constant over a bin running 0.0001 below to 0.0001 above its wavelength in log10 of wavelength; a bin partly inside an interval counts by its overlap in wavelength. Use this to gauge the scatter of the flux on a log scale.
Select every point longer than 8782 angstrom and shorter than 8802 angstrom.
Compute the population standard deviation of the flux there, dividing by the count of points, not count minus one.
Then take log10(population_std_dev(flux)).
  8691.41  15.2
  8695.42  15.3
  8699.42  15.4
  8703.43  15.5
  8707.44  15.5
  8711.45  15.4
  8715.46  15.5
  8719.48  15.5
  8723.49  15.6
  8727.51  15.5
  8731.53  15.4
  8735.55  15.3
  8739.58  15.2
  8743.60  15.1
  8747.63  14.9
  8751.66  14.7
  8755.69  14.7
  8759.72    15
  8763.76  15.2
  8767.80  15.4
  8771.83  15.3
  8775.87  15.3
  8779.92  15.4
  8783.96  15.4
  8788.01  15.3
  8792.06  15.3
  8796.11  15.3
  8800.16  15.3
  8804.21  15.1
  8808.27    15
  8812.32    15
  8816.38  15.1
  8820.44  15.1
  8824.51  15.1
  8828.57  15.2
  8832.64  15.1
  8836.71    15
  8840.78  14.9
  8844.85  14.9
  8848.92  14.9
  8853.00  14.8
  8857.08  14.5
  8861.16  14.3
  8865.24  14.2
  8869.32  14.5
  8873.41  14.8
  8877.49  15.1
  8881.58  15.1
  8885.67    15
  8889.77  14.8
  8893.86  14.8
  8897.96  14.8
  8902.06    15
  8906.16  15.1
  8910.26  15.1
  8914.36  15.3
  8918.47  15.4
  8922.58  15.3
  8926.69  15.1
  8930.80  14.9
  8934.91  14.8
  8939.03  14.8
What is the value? -1.40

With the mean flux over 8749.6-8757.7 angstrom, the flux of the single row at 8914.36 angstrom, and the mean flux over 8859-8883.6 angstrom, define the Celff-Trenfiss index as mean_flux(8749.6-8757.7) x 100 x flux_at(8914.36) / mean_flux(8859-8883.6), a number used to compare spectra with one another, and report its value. 1533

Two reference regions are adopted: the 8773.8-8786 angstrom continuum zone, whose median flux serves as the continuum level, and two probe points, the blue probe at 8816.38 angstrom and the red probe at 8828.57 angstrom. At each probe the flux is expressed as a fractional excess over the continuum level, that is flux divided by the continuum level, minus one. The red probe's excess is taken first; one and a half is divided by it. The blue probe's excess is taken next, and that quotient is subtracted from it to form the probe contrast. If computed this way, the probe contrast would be 115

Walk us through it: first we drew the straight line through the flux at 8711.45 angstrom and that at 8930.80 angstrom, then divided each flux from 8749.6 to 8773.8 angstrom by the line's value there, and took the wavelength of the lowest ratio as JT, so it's 8751.66 angstrom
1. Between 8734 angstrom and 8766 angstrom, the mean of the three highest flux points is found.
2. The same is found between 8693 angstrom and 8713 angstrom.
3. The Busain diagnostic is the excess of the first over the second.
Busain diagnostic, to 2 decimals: -0.23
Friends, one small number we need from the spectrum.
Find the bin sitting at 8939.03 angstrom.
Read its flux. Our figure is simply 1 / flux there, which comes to 0.0676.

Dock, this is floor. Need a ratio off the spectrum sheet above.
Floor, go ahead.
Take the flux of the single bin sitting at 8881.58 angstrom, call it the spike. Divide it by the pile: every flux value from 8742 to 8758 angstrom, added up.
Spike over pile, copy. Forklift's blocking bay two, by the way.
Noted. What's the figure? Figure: 0.25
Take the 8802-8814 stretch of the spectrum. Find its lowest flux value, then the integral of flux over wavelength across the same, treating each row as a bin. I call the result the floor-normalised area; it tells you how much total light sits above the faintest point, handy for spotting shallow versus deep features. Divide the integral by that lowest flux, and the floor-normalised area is 12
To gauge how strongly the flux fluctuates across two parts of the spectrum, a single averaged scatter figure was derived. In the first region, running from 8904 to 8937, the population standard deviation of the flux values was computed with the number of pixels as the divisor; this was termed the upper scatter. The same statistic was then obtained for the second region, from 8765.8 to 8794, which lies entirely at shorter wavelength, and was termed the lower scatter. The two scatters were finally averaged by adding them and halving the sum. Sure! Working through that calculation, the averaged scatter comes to 0.12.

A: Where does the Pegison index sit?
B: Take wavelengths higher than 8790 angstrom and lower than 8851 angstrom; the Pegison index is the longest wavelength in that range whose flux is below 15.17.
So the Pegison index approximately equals 8848.92 angstrom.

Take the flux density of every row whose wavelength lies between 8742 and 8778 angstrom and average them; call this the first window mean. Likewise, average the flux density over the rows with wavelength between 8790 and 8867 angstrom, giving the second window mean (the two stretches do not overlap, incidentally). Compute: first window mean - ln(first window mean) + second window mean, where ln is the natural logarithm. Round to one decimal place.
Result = 27.3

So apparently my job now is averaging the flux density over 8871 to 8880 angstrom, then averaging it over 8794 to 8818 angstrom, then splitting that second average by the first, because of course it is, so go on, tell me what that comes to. 1.01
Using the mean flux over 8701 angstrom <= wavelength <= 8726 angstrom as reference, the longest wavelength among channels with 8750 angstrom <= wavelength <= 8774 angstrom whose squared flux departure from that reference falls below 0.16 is 8771.83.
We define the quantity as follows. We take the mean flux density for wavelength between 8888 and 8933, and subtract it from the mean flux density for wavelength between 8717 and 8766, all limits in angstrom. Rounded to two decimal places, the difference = 0.12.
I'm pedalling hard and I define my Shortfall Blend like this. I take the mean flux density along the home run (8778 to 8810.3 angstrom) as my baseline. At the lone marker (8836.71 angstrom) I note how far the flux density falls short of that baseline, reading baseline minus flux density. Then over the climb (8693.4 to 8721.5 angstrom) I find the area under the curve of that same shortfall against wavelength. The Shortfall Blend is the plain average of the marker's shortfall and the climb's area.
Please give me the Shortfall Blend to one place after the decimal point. -2.4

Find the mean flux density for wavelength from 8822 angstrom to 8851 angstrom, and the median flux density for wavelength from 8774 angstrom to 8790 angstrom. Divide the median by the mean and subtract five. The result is -3.978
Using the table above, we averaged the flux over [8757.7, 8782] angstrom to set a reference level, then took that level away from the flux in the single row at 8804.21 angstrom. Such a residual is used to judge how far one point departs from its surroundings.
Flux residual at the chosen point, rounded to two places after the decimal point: -0.17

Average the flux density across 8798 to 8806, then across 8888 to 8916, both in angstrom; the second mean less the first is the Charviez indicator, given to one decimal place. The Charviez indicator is -0.2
